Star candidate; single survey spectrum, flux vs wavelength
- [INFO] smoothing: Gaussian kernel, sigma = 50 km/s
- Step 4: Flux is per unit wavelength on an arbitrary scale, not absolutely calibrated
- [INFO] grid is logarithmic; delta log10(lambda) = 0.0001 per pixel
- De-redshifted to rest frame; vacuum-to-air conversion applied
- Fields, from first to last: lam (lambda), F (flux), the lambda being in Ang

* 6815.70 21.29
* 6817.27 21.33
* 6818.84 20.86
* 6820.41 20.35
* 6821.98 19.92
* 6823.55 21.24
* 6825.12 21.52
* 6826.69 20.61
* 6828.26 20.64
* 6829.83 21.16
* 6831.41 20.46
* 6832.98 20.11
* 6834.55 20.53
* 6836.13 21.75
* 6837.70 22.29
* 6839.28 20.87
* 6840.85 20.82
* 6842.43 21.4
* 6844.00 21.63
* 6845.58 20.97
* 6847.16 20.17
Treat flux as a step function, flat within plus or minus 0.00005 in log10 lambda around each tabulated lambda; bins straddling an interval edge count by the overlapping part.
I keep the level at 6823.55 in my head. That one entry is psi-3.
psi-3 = 21.24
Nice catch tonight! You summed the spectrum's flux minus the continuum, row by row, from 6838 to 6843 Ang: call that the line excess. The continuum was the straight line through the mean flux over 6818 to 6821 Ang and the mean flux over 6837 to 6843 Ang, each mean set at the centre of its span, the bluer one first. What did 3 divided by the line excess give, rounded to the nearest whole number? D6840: -3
